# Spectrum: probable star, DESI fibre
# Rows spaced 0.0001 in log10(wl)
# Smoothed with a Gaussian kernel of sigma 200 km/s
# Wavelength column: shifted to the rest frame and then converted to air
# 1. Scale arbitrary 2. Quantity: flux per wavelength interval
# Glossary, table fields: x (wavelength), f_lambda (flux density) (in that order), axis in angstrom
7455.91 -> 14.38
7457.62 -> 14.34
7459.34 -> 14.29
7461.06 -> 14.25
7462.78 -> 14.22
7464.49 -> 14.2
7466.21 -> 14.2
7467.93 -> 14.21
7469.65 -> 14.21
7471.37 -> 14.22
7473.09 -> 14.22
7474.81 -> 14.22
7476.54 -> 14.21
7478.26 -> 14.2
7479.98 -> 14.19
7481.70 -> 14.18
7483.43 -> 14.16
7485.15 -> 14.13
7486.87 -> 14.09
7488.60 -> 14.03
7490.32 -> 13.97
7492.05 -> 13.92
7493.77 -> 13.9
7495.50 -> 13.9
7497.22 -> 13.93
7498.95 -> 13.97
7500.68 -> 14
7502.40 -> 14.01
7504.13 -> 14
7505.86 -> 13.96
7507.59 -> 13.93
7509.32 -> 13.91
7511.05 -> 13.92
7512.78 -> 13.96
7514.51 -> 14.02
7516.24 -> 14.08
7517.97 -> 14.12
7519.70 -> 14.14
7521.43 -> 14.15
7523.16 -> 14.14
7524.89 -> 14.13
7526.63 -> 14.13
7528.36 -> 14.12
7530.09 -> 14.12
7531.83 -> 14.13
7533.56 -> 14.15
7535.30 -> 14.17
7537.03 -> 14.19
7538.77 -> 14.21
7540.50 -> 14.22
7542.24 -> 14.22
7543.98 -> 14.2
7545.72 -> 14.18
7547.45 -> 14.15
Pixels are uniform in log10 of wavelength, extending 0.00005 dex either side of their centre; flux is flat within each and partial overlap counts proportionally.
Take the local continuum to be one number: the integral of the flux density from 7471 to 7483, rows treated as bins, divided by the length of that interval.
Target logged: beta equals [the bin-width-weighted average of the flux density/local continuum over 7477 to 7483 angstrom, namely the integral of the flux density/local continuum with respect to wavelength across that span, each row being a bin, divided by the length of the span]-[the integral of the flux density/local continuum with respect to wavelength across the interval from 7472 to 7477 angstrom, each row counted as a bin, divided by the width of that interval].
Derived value -0.001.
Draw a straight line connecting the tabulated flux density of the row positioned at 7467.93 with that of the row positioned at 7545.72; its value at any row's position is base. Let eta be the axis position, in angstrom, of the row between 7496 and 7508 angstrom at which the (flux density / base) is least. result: 7497.22 angstrom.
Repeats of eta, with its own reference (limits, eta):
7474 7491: 7490.32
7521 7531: 7528.36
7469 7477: 7469.65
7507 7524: 7509.32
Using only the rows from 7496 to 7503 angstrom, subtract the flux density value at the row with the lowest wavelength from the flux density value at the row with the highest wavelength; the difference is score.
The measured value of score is 0.08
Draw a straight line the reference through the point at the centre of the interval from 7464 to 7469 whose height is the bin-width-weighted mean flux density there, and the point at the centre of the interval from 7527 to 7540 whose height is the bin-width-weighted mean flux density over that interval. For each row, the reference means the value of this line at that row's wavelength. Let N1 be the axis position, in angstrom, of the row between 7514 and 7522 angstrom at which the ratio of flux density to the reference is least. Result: 7514.51 angstrom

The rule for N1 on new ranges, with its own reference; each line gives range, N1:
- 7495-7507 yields 7495.50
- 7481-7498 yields 7493.77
